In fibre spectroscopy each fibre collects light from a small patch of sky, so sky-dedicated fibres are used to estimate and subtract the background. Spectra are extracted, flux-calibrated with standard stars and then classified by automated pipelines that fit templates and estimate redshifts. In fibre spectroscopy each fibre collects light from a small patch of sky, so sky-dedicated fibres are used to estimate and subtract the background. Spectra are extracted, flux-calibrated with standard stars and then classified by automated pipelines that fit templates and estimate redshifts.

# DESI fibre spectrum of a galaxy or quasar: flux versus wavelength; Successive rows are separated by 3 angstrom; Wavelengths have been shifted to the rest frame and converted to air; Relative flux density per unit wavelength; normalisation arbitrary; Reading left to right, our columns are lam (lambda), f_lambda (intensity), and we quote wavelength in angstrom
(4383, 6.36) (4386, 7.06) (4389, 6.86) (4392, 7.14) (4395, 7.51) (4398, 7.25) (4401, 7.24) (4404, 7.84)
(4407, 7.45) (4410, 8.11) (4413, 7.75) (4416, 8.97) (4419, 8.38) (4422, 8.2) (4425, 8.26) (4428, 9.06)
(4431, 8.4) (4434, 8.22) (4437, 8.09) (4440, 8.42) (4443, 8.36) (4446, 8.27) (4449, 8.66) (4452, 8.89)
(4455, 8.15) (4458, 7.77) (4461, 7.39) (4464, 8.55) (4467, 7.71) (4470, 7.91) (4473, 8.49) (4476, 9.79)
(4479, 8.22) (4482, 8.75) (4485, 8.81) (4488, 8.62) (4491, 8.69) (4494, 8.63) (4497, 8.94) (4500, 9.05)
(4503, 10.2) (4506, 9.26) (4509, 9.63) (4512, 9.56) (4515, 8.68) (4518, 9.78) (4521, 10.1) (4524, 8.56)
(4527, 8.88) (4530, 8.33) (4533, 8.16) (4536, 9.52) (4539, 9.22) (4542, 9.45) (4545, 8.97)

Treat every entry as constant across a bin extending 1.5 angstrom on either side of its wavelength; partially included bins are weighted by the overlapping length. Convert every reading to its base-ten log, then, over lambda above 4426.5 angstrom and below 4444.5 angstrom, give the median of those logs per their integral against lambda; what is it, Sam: 0.0554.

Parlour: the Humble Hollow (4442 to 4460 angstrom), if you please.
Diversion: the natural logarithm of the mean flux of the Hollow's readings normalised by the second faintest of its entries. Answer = 0.02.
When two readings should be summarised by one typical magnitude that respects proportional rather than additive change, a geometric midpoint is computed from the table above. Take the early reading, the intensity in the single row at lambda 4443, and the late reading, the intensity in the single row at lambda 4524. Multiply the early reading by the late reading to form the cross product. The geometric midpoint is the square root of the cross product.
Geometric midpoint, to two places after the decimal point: 8.46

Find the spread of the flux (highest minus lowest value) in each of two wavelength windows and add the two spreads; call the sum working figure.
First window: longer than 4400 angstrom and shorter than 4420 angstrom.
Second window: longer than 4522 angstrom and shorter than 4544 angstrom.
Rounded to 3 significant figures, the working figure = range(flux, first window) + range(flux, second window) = 3.09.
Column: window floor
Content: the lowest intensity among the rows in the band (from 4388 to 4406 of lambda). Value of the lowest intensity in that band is 6.86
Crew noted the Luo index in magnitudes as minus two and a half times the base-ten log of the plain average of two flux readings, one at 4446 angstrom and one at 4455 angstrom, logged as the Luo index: -2.286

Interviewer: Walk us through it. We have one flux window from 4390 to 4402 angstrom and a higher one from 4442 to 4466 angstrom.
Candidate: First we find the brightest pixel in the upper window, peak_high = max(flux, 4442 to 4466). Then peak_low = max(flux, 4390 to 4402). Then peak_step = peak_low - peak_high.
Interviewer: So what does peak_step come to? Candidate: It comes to -1.4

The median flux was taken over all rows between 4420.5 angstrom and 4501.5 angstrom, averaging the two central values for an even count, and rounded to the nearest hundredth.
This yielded 8.42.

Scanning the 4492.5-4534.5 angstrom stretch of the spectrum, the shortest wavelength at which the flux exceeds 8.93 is 4497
